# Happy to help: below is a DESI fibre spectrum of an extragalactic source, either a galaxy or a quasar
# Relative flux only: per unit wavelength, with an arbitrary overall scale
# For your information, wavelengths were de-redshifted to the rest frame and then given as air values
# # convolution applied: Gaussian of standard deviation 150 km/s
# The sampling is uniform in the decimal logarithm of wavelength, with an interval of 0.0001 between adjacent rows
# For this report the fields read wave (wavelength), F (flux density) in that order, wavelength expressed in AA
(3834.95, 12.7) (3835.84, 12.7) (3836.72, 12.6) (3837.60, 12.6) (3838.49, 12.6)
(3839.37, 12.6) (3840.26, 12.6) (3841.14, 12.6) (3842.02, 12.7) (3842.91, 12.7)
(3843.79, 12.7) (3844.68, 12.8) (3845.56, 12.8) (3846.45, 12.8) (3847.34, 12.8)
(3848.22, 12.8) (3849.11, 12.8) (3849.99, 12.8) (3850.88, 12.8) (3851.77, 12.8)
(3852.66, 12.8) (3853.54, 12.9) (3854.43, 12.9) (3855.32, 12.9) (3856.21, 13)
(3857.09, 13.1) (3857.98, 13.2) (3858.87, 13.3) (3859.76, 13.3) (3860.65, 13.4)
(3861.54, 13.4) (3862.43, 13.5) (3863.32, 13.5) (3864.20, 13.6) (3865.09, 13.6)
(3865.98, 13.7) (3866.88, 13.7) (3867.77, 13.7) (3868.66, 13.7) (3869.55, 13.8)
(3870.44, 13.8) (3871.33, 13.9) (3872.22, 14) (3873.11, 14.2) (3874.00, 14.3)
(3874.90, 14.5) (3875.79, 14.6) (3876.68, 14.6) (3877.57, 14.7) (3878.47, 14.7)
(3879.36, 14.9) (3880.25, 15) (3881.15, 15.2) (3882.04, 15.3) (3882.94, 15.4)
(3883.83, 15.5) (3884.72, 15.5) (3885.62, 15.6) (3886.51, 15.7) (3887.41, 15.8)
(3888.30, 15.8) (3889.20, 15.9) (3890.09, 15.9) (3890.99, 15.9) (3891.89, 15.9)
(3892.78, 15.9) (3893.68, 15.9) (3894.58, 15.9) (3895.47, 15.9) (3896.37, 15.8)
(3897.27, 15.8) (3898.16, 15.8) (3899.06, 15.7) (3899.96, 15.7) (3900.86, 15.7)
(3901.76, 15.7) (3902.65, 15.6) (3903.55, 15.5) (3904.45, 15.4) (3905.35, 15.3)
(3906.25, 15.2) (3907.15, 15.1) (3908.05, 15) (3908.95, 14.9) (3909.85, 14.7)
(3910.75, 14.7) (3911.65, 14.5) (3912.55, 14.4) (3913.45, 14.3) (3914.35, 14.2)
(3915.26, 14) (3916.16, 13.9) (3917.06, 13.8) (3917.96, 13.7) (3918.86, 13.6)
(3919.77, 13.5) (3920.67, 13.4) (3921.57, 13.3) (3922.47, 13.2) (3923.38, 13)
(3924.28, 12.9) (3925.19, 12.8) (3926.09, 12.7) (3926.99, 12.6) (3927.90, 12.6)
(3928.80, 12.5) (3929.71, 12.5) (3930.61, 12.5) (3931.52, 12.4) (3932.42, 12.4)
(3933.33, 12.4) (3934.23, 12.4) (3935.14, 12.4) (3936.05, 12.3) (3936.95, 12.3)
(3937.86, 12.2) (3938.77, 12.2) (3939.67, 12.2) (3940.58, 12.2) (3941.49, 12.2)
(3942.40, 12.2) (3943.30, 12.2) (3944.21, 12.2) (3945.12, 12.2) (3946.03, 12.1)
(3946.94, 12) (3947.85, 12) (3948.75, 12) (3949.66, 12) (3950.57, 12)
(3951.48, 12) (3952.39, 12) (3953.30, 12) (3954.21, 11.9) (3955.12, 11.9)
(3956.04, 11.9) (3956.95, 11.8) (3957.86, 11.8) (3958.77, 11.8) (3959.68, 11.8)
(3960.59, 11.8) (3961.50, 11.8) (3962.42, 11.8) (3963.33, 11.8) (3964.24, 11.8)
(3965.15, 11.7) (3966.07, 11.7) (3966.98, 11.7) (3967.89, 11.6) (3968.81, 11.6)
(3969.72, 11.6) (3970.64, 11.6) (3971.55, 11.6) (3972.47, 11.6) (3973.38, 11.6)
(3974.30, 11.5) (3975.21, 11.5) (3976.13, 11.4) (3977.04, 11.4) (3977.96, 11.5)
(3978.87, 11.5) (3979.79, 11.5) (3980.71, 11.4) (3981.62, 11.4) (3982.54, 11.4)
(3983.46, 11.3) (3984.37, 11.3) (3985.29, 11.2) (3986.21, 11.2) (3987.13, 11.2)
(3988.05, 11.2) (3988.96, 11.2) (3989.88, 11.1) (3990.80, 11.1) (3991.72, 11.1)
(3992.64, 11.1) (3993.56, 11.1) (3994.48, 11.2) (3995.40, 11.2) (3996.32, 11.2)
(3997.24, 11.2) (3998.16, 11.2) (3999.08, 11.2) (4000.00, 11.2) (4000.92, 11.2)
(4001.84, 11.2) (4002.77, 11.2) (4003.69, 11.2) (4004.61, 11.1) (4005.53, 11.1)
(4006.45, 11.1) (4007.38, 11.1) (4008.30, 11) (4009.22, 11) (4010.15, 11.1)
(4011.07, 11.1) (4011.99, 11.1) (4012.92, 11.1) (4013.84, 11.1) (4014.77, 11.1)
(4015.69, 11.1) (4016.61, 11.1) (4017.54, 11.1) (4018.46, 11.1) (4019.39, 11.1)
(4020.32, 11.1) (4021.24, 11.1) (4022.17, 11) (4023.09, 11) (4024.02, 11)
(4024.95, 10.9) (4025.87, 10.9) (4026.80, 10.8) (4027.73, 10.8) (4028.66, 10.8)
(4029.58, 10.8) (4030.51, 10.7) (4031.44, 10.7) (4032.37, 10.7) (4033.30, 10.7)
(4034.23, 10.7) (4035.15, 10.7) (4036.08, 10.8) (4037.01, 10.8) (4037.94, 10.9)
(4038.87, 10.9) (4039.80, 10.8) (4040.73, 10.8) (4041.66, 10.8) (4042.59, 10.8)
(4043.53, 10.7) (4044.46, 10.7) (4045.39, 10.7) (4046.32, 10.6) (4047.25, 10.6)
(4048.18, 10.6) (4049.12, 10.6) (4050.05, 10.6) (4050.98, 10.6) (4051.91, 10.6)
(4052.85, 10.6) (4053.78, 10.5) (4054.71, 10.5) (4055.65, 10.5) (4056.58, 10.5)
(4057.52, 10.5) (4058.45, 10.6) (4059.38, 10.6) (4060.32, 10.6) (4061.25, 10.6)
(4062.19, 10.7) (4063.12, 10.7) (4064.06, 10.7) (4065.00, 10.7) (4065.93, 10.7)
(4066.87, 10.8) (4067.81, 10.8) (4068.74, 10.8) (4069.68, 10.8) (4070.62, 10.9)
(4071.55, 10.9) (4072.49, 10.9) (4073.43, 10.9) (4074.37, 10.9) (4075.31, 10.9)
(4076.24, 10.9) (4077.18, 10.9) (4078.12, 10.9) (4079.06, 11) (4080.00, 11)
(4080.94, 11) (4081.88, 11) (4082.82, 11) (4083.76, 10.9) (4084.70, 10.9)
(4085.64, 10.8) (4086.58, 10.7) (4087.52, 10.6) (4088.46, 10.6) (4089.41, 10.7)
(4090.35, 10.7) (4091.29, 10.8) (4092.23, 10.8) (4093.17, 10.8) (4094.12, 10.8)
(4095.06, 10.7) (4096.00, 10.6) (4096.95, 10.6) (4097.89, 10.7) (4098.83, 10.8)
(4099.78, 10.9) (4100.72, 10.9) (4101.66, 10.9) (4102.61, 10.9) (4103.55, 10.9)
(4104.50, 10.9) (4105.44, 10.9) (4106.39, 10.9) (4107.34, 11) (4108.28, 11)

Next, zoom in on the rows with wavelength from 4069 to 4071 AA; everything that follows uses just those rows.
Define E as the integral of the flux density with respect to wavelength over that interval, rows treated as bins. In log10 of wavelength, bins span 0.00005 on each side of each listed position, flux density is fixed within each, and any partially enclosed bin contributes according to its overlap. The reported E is 21.6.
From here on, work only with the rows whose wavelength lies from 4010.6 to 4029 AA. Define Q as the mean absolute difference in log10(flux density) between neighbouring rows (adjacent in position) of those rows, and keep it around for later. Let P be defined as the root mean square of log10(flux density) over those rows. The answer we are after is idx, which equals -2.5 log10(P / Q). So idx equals -8.05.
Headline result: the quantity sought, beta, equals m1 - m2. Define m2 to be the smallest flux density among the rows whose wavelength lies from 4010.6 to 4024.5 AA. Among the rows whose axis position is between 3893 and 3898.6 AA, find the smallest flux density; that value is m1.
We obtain 4.8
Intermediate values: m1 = 15.8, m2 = 11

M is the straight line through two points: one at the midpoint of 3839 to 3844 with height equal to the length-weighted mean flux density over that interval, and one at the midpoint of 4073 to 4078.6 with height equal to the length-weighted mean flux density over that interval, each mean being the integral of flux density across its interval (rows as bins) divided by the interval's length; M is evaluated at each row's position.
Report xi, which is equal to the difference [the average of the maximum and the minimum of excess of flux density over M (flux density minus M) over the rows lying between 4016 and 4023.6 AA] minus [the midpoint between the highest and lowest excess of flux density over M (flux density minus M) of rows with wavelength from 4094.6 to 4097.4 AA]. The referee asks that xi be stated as -0.2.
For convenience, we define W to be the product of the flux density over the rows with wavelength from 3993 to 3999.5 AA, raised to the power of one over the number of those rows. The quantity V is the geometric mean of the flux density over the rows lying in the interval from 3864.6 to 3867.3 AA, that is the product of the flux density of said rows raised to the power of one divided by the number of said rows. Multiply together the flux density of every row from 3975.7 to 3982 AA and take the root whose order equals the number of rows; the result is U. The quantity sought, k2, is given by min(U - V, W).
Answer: -2.2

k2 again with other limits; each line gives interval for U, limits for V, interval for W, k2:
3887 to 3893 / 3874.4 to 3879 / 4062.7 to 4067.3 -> 1.3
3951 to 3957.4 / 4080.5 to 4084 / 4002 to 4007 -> 1.0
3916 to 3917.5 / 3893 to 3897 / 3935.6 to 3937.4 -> -2.0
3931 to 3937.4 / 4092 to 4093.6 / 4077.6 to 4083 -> 1.6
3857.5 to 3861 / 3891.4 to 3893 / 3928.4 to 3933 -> -2.6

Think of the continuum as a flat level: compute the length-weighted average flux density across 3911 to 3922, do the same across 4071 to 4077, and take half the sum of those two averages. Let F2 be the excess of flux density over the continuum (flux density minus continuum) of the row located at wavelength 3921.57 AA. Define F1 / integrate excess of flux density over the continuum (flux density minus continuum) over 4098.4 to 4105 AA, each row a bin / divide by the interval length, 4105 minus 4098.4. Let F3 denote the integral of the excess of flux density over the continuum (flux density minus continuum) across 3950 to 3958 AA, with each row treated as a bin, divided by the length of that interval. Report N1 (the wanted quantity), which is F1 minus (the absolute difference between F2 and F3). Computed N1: -2.9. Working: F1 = -1.5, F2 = 0.9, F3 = -0.5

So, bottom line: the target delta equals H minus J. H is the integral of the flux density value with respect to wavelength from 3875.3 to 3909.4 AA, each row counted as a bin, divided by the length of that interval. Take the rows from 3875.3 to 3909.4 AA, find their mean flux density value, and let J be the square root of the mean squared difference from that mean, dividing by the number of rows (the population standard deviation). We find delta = 15.1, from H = 15.5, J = 0.41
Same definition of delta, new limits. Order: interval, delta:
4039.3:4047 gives 10.7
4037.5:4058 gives 10.5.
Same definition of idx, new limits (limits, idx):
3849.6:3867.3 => -7.15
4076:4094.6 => -7.11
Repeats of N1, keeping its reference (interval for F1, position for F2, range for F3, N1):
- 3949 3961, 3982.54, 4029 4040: -1.1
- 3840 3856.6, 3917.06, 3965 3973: -1.8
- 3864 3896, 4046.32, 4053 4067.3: 2.5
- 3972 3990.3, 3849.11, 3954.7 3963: -2.0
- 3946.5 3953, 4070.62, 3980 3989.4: -0.8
